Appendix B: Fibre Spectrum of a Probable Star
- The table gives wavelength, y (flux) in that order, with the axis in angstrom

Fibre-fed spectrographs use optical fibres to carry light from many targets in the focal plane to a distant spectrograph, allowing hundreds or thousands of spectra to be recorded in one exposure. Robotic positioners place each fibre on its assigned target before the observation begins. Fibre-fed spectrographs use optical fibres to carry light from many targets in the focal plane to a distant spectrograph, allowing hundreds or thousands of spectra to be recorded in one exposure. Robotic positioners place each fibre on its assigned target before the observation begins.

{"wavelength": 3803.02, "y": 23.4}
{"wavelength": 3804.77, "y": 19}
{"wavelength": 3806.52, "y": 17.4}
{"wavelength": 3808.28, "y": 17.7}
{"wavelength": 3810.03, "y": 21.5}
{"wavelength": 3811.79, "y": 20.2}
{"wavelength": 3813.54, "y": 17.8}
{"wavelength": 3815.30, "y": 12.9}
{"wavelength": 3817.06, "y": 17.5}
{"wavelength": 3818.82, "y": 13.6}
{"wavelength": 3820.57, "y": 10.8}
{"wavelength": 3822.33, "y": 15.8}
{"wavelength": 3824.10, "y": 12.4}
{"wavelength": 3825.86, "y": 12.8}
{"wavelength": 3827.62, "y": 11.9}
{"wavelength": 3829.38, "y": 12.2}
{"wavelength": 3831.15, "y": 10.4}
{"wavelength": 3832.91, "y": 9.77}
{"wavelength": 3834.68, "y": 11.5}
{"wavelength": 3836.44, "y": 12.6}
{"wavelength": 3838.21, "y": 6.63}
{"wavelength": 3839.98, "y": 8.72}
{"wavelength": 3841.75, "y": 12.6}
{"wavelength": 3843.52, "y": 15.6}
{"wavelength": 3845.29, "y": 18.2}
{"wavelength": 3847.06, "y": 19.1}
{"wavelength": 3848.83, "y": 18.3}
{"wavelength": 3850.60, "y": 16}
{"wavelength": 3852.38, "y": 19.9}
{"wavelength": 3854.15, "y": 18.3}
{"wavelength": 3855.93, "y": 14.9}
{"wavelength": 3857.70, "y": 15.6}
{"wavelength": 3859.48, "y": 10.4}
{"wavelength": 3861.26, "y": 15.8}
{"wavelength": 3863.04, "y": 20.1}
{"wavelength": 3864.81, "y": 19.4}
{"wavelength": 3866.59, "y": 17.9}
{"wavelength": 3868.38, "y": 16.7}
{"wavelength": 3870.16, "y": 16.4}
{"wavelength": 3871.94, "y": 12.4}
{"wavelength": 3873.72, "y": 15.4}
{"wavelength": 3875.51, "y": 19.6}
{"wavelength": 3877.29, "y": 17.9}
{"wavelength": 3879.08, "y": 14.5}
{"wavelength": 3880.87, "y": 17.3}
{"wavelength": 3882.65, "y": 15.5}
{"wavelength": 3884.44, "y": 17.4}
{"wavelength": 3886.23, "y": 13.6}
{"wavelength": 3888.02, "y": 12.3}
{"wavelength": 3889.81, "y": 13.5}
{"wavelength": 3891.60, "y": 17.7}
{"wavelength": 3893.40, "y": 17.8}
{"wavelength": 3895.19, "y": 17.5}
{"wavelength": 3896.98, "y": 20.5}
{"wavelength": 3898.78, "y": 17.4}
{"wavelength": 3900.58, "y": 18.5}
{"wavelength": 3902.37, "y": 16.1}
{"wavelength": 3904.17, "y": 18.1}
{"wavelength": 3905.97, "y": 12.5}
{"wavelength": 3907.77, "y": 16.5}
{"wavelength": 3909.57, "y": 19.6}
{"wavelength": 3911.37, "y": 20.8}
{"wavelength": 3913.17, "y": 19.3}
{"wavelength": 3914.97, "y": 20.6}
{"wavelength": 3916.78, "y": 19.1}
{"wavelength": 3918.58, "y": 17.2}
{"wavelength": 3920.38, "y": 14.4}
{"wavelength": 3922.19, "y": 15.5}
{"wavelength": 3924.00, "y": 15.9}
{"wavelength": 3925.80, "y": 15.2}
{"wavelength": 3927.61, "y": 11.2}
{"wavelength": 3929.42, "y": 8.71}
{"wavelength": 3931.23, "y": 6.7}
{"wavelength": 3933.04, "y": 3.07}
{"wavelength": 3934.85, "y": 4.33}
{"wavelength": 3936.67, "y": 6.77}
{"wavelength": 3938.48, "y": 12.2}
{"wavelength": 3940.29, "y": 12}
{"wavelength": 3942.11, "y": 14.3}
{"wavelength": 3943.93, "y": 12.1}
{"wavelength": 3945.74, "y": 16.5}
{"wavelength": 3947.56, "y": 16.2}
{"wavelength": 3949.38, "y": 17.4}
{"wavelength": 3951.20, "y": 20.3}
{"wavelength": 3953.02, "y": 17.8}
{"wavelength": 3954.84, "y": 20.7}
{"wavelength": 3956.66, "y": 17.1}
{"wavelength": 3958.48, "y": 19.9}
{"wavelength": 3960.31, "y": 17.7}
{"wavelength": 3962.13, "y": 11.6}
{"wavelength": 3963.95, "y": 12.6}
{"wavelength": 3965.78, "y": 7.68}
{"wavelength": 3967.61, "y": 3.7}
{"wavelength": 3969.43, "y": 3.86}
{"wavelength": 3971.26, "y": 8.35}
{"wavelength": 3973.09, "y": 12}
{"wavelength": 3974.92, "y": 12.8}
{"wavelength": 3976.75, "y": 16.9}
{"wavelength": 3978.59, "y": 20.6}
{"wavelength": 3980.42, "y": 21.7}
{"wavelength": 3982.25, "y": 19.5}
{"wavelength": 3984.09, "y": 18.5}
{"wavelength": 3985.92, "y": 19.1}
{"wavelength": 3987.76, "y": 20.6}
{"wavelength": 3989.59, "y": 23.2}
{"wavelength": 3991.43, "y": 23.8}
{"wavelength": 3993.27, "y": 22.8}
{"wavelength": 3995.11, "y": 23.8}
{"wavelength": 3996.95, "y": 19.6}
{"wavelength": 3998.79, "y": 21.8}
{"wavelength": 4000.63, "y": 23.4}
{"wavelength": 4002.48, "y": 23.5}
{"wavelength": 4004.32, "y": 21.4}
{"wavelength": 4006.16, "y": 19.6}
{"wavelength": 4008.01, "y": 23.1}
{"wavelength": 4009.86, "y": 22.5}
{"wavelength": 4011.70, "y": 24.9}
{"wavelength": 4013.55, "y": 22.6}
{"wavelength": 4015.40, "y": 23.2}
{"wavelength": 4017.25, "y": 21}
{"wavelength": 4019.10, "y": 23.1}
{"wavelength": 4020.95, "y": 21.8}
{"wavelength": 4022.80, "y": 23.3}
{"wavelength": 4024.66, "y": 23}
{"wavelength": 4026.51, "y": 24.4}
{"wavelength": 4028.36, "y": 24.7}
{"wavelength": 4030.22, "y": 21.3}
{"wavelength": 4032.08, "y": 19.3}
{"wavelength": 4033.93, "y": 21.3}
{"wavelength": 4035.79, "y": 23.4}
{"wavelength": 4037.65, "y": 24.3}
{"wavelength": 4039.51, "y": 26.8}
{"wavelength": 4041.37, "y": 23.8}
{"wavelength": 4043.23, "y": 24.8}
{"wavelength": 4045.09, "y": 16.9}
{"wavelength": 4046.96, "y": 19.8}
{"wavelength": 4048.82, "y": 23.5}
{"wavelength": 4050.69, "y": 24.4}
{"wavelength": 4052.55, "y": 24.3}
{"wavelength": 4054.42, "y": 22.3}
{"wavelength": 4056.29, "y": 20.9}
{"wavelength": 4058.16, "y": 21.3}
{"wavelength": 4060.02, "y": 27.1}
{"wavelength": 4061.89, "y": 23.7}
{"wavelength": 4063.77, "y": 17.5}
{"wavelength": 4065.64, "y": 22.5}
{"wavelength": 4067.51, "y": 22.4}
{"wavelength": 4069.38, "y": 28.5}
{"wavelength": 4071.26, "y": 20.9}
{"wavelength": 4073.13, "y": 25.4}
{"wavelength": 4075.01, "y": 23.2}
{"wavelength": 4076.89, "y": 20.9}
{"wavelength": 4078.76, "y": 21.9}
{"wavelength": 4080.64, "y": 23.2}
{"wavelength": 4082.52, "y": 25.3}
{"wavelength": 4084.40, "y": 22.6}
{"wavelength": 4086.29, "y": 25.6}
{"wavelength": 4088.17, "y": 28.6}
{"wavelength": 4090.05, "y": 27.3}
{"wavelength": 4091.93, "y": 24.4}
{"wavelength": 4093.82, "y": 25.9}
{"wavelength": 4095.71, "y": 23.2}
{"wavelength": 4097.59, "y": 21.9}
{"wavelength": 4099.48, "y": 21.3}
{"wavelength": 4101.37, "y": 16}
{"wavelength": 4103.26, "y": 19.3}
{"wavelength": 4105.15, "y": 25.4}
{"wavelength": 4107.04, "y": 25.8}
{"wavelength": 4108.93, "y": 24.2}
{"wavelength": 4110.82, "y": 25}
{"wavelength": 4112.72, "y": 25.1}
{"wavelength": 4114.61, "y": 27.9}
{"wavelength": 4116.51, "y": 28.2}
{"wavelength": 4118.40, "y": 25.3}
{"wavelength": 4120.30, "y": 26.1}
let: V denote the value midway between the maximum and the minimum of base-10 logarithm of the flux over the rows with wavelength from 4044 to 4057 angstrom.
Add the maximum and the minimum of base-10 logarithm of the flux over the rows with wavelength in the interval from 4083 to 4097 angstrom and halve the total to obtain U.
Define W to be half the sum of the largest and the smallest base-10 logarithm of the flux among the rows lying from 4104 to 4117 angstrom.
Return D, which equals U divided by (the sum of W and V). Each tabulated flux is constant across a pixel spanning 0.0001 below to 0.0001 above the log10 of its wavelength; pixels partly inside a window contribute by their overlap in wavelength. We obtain 0.52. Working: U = 1.41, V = 1.31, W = 1.42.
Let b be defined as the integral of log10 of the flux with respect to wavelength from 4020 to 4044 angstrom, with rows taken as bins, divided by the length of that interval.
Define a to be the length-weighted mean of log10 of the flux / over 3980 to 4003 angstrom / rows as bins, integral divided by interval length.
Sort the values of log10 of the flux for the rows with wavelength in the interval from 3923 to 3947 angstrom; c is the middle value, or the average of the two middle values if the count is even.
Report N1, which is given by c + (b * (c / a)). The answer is 2.2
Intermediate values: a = 1.33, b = 1.36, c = 1.08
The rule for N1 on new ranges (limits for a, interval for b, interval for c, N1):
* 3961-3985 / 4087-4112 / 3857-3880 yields 2.8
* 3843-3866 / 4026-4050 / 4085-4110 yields 2.9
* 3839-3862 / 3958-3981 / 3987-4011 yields 2.6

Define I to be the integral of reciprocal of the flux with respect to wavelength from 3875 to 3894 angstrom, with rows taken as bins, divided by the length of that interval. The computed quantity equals 0.064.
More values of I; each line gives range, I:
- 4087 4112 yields 0.043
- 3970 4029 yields 0.052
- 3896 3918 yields 0.056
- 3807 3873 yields 0.072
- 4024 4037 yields 0.045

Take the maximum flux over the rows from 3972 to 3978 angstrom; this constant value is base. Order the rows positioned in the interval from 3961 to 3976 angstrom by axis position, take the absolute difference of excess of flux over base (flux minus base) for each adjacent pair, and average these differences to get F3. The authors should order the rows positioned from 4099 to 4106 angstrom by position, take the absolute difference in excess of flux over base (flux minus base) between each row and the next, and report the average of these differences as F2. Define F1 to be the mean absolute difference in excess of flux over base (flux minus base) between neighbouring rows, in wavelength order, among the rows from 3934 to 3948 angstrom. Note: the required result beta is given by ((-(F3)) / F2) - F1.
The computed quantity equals -3.02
